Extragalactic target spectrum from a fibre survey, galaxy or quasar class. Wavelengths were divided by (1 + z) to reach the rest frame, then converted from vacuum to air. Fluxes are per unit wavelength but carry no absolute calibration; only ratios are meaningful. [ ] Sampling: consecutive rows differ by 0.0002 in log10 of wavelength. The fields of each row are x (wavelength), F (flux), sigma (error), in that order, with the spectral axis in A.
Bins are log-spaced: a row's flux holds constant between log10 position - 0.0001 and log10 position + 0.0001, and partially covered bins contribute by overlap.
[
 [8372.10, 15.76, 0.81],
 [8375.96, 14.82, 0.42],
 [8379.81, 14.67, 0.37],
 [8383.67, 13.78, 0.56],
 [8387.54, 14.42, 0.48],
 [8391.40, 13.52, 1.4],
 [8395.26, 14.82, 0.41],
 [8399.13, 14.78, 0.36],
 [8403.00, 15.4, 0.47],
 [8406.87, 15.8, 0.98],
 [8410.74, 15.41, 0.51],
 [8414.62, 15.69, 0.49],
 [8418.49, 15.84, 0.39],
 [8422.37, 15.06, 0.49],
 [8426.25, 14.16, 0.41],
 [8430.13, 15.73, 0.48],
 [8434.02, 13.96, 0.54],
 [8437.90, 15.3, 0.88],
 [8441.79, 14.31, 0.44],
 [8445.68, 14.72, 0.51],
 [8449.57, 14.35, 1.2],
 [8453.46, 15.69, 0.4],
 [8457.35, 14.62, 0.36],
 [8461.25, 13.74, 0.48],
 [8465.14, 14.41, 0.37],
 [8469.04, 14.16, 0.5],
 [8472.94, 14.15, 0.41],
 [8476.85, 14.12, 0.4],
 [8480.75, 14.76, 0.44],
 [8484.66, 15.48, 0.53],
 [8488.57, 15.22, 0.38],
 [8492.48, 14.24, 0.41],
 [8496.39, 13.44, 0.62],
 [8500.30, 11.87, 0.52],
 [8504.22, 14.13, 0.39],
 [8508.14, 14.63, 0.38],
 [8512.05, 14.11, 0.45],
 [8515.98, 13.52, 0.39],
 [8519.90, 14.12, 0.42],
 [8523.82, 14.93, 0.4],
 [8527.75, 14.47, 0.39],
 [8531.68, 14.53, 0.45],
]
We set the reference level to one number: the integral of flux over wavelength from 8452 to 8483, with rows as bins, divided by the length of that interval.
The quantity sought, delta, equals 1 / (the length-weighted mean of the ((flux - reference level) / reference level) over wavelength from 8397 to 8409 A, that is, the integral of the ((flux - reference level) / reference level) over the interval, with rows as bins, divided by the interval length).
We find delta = 17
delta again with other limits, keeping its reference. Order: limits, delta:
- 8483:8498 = 92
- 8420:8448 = 46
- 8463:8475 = -67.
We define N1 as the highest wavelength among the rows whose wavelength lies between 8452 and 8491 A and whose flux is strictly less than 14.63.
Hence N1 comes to 8476.85 A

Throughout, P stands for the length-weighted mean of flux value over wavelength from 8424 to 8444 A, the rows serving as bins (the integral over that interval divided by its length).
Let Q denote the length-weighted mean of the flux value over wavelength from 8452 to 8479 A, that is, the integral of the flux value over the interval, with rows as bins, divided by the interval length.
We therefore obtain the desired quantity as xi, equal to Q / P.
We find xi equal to 0.98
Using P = 14.7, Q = 14.4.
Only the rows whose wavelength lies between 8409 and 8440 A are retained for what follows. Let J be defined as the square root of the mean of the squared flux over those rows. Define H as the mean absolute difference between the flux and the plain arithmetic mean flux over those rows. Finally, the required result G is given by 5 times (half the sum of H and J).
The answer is 39.3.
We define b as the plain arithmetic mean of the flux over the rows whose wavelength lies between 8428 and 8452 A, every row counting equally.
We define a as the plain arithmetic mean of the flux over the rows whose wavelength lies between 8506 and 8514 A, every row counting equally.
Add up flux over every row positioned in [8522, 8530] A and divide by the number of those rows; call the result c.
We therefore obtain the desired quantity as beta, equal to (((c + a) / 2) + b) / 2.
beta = 14.6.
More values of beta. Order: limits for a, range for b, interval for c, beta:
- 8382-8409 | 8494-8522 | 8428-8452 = 14.2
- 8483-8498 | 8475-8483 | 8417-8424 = 14.7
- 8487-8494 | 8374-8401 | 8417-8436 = 14.6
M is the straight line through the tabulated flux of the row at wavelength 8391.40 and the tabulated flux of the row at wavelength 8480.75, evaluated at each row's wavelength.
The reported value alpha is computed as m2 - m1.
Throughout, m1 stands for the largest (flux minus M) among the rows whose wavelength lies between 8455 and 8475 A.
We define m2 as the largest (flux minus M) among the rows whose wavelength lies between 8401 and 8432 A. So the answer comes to 1.9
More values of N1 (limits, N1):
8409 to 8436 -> 8434.02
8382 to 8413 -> 8391.40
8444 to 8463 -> 8461.25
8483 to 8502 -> 8500.30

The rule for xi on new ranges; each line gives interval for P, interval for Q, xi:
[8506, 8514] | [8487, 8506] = 0.96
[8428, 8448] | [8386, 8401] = 0.97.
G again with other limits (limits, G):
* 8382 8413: 38.5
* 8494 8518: 35.8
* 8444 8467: 37.6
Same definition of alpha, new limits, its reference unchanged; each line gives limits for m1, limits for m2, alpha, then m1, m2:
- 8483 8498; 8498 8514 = -1.2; 0.7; -0.5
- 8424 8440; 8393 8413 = 0.4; 1.7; 2.1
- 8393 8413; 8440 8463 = -0.8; 2.1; 1.3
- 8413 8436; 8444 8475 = -0.6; 1.9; 1.3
